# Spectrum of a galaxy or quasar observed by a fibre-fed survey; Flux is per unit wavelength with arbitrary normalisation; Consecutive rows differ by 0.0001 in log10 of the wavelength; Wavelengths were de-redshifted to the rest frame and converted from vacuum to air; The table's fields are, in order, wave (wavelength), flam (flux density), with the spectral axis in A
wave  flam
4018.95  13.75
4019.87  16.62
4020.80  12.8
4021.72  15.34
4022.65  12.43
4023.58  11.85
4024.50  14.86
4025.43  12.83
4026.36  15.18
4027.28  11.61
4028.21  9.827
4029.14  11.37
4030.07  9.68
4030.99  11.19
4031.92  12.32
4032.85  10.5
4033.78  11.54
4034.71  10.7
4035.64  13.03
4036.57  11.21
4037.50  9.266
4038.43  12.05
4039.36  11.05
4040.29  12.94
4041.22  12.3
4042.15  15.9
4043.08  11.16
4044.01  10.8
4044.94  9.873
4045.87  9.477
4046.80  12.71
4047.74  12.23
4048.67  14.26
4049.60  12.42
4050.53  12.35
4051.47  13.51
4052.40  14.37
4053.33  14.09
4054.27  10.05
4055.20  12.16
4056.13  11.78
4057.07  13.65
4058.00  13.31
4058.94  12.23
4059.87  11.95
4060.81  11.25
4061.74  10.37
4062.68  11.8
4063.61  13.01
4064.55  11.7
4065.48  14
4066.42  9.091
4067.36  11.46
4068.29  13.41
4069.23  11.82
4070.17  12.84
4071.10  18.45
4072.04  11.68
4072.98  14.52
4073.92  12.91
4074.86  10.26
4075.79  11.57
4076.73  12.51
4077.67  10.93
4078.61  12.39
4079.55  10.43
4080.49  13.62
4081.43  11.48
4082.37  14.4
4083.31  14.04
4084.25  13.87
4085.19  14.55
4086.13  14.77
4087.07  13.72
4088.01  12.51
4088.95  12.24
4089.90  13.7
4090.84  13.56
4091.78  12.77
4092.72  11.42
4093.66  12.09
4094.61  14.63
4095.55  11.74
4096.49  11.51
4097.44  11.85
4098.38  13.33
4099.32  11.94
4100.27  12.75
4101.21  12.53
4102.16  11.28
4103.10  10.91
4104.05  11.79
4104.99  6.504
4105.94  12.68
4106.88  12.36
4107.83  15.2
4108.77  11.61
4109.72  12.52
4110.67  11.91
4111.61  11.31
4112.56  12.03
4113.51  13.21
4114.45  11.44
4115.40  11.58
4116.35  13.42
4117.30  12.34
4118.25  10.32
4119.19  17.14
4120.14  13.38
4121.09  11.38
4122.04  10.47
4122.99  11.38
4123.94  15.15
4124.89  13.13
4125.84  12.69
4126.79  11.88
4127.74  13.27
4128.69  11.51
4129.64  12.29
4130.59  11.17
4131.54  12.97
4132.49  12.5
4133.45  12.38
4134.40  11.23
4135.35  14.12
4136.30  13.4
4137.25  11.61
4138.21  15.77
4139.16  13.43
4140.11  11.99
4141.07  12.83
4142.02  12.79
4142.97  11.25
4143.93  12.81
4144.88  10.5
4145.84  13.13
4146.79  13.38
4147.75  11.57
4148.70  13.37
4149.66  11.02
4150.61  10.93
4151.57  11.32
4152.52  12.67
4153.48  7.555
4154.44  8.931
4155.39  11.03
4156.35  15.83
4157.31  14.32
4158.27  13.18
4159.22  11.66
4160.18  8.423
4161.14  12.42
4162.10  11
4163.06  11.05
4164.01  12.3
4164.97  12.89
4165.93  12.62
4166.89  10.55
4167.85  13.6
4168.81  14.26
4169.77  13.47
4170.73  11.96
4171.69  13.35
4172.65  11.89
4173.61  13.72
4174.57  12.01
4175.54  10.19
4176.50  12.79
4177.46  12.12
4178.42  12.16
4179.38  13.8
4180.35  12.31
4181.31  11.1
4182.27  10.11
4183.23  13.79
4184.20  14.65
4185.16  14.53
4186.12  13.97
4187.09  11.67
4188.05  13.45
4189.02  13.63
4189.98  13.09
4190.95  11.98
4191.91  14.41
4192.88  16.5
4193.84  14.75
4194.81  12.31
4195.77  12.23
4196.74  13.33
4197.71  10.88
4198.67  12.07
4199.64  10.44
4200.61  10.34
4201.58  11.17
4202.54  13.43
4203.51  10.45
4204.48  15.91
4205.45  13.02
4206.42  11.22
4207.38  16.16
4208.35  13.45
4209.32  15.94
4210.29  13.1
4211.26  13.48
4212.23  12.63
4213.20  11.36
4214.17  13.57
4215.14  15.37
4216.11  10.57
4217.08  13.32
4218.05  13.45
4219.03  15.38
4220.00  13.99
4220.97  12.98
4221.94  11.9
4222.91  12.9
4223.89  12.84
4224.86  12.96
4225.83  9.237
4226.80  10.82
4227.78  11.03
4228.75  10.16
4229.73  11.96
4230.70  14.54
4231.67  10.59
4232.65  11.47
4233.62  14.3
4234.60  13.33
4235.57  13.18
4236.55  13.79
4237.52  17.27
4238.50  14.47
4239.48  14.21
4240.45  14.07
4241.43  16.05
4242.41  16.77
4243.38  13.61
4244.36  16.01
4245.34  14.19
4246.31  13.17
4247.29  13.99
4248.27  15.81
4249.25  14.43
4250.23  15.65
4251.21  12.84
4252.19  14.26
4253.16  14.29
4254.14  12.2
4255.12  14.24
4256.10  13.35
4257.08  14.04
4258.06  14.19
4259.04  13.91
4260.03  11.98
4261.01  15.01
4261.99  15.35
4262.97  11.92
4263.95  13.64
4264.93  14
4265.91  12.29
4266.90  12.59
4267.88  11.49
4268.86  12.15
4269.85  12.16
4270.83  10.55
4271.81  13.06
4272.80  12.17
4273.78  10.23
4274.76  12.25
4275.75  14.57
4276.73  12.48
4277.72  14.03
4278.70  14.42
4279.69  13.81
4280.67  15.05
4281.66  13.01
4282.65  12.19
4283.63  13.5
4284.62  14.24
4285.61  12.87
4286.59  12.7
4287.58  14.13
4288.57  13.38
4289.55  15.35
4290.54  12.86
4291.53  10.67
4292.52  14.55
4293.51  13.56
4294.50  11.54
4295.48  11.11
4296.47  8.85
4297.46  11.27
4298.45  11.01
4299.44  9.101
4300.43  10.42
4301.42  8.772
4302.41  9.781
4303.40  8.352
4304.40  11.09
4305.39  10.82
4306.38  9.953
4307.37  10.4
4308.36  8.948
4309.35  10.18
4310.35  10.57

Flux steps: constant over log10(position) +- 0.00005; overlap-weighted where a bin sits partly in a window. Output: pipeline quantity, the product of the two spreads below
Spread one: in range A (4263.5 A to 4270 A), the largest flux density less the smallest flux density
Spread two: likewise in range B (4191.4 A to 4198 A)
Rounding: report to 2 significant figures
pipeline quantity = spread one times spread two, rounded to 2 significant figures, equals 14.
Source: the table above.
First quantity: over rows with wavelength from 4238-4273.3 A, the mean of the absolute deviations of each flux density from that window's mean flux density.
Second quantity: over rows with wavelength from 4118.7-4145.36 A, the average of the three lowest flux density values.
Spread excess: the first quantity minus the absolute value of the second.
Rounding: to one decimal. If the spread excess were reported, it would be -9.6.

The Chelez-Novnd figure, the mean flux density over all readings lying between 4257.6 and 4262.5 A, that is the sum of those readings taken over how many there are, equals 14.1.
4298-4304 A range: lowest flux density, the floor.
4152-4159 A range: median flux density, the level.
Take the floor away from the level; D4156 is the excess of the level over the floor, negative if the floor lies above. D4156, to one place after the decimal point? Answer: 4.3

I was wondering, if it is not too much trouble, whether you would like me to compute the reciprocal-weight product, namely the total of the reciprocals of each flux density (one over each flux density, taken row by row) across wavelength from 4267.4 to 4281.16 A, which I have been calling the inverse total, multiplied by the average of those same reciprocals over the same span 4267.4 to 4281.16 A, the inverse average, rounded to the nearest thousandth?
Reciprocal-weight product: 0.088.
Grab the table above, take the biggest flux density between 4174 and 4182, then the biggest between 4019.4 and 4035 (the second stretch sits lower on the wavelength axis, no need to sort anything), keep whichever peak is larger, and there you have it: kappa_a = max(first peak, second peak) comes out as 16.6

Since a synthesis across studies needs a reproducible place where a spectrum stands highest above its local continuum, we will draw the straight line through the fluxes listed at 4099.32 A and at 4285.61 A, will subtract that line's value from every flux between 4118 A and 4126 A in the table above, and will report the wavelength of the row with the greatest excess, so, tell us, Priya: 4119.19 A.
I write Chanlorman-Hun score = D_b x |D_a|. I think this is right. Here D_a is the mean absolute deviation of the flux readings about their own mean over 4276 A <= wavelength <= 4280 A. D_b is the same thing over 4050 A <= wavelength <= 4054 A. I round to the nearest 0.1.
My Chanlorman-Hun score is 0.4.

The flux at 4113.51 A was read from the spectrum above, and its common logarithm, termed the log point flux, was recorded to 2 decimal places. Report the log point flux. 1.12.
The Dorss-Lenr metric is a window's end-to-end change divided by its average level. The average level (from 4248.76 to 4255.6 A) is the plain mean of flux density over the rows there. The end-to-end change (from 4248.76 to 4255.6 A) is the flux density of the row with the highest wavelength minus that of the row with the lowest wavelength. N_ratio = -0.014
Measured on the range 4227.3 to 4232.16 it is -0.038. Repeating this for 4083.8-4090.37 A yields -0.012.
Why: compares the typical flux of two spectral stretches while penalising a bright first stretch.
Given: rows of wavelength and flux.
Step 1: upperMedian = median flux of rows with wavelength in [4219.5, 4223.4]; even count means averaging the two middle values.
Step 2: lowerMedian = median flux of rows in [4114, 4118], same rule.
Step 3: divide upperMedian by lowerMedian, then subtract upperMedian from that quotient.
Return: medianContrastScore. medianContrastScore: -11.9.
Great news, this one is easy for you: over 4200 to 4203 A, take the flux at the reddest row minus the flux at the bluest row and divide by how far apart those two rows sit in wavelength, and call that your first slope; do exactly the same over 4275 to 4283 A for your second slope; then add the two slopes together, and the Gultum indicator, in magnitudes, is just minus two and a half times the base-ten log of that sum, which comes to -0.2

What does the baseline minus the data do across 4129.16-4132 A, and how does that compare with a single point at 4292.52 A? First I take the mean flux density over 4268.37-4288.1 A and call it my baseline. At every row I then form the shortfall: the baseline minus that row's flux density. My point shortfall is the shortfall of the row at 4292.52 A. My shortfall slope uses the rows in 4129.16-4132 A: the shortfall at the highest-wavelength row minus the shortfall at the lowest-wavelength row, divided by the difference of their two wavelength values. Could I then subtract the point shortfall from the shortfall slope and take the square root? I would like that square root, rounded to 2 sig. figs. 1.1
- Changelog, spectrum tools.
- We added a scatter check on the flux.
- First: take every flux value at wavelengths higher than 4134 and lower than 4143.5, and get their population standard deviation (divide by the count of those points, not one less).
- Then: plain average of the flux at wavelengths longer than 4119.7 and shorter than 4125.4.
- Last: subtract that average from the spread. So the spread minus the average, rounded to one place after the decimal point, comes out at -11.1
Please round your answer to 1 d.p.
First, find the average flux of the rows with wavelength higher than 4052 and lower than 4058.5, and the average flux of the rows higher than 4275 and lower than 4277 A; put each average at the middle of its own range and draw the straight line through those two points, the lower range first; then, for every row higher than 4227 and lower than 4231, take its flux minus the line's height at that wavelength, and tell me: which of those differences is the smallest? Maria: -3.2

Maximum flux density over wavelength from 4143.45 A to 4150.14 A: 13.38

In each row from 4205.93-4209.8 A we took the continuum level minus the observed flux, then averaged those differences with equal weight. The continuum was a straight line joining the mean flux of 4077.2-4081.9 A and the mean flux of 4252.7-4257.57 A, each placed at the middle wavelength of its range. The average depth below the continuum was -1.1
